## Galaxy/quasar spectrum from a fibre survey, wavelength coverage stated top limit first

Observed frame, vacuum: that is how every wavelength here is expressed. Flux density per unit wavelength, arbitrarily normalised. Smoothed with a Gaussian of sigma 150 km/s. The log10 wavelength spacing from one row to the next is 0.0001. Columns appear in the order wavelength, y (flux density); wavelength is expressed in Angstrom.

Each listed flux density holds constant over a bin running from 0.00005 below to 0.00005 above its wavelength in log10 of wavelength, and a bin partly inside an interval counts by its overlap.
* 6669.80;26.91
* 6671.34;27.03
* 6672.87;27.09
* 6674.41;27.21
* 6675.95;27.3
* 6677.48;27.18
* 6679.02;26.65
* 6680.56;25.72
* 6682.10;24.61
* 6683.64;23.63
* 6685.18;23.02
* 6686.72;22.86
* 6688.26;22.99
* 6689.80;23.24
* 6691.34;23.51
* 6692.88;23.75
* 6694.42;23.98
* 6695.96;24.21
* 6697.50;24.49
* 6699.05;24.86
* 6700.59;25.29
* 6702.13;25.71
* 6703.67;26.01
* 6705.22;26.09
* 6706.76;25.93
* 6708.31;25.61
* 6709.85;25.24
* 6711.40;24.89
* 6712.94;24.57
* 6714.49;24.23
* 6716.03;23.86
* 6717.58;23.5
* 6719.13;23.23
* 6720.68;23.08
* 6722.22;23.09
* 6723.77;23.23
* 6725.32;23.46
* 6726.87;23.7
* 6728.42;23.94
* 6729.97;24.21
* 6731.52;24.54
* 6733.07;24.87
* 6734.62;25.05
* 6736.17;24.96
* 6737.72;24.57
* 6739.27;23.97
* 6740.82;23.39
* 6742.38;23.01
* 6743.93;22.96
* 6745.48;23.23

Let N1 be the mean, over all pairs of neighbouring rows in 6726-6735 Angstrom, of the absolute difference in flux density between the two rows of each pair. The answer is 0.27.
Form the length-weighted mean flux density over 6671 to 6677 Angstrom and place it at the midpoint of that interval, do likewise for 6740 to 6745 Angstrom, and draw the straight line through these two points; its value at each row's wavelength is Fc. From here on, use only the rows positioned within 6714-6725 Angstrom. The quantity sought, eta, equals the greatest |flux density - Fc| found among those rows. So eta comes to 1.3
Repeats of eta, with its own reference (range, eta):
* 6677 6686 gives 3.5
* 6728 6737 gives 1.5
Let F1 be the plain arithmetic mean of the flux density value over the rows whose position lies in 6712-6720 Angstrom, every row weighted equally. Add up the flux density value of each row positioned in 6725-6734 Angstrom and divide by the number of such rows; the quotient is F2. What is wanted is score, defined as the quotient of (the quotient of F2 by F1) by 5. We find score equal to 0.202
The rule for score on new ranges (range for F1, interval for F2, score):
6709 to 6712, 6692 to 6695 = 0.190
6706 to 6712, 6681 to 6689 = 0.184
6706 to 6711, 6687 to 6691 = 0.181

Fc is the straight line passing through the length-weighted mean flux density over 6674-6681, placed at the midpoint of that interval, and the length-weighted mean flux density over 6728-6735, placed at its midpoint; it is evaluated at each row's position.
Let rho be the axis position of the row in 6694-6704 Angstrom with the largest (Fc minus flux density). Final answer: 6694.42 Angstrom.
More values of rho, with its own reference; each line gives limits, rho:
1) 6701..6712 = 6711.40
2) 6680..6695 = 6686.72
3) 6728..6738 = 6728.42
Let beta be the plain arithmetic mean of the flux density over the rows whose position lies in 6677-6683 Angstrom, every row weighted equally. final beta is 26.0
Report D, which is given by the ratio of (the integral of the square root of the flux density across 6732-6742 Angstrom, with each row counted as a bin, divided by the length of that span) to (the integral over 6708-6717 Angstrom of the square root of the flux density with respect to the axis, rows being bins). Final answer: 0.110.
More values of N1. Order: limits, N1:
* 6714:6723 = 0.23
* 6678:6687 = 0.76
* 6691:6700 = 0.27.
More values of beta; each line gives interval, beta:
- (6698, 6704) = 25.5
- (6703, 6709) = 25.9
